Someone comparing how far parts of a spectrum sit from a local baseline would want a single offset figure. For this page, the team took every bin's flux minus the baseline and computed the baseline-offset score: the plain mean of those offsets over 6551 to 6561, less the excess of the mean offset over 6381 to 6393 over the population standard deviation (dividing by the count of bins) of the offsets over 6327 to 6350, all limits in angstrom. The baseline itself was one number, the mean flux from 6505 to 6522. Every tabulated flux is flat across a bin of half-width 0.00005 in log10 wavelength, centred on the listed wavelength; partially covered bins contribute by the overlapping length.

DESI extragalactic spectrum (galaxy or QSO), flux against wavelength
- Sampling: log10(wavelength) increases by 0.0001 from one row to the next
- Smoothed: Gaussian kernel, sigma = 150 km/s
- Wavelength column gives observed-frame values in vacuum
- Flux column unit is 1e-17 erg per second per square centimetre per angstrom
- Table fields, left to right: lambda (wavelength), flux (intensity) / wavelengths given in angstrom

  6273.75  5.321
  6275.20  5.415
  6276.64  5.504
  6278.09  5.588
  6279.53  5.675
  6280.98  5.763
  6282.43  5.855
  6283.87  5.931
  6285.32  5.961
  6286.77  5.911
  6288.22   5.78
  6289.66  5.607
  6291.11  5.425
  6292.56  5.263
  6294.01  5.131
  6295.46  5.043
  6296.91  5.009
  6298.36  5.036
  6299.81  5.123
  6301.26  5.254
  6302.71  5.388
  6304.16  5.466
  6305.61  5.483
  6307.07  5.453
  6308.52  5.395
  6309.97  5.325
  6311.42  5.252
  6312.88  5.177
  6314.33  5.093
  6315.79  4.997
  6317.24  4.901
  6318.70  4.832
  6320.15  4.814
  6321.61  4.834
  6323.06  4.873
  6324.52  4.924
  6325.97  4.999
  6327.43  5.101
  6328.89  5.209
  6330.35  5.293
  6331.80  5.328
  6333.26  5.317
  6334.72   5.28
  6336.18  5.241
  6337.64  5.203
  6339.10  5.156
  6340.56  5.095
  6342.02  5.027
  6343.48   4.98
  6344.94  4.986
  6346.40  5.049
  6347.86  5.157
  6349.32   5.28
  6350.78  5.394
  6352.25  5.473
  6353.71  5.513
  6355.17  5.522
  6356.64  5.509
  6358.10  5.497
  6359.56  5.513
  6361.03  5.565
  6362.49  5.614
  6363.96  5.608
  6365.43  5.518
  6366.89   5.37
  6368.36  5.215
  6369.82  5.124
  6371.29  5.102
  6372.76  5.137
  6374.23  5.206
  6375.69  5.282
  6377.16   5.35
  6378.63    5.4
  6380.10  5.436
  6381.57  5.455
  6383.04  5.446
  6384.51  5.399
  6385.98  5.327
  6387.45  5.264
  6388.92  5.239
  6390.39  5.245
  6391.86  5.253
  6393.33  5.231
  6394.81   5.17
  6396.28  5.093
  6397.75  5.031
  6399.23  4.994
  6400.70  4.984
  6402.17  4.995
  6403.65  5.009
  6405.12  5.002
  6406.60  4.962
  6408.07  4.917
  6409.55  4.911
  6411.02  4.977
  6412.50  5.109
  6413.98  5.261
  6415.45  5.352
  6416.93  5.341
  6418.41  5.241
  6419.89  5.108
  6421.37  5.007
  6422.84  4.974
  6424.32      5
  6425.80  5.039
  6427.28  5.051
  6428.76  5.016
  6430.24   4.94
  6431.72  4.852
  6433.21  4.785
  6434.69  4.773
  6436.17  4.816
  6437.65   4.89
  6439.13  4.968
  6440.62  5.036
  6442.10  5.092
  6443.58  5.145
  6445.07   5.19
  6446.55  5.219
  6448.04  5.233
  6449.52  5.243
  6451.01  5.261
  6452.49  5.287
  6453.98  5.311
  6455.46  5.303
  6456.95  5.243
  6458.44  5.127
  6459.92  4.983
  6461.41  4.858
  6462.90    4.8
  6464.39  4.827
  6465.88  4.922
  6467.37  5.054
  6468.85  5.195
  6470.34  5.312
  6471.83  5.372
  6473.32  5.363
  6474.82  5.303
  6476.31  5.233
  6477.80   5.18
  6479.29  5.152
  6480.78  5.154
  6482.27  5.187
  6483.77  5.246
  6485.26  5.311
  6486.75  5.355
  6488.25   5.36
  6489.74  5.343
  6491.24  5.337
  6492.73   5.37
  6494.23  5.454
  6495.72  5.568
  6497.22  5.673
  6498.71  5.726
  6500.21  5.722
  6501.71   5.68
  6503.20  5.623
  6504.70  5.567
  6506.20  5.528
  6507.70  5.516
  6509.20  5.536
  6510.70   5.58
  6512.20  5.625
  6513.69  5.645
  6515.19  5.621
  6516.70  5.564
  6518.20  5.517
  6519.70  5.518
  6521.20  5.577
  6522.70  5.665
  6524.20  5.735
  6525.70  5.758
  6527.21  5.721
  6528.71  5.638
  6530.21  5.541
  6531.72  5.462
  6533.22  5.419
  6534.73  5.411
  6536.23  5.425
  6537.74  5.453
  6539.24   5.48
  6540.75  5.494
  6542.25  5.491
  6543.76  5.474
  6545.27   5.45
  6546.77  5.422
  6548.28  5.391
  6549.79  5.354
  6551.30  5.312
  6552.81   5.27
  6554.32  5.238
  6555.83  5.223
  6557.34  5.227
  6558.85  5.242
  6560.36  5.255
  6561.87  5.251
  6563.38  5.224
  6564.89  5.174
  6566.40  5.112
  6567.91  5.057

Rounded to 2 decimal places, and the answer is 0.04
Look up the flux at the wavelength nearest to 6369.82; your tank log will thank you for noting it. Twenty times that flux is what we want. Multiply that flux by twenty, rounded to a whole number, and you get 102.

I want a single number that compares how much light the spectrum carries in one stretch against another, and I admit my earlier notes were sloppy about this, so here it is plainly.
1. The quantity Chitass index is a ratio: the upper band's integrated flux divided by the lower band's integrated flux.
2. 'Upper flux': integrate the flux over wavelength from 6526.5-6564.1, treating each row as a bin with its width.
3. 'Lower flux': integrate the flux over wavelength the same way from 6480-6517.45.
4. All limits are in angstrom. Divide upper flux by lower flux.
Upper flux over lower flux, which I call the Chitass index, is 0.99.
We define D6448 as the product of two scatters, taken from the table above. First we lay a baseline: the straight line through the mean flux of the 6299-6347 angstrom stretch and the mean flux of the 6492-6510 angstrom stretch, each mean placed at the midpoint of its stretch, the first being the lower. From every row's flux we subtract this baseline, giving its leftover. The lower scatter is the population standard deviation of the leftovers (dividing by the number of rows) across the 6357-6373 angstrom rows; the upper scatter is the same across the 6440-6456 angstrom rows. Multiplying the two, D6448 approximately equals 0.015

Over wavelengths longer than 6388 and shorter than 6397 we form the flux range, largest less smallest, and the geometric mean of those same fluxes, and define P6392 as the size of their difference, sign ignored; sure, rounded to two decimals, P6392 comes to 5.04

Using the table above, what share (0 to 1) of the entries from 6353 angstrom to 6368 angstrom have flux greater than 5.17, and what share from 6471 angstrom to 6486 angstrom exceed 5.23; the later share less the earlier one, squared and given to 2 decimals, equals 0.16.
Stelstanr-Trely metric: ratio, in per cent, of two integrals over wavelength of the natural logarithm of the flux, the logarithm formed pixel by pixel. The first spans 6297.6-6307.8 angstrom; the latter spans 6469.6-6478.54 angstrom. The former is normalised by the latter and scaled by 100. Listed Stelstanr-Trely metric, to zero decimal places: 114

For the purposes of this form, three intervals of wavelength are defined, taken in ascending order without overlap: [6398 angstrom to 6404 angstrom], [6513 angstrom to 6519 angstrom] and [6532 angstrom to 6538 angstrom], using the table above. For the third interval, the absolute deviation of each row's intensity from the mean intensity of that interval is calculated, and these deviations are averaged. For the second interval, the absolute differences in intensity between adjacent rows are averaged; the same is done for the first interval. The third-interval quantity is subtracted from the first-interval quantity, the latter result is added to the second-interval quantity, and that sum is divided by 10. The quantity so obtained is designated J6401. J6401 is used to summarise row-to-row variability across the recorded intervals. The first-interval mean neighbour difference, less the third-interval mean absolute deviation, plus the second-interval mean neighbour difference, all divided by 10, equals 0.0041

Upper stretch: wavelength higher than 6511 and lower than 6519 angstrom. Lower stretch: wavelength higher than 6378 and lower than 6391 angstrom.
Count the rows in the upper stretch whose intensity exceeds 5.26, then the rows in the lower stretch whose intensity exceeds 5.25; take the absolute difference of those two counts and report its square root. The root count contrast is 1.4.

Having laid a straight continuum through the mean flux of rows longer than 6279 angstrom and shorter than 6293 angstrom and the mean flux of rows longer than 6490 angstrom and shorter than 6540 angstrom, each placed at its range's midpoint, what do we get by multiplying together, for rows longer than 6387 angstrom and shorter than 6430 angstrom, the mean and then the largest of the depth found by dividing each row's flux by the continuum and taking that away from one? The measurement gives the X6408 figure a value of 0.012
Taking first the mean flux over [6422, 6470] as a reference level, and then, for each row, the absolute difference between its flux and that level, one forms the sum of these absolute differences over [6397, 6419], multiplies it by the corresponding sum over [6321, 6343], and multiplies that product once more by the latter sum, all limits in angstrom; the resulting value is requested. 10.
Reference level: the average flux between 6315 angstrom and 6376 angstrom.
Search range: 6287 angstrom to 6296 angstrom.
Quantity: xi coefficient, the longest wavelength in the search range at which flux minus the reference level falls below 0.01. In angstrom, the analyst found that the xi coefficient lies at 6295.46 angstrom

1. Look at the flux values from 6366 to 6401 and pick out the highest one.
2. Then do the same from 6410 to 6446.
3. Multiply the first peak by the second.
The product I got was 29.2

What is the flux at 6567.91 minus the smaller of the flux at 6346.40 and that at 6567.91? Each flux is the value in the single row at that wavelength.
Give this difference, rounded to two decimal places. 0.01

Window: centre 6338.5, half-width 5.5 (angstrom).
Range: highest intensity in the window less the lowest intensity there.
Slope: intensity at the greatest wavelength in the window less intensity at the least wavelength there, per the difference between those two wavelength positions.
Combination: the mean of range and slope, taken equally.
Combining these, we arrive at 0.15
